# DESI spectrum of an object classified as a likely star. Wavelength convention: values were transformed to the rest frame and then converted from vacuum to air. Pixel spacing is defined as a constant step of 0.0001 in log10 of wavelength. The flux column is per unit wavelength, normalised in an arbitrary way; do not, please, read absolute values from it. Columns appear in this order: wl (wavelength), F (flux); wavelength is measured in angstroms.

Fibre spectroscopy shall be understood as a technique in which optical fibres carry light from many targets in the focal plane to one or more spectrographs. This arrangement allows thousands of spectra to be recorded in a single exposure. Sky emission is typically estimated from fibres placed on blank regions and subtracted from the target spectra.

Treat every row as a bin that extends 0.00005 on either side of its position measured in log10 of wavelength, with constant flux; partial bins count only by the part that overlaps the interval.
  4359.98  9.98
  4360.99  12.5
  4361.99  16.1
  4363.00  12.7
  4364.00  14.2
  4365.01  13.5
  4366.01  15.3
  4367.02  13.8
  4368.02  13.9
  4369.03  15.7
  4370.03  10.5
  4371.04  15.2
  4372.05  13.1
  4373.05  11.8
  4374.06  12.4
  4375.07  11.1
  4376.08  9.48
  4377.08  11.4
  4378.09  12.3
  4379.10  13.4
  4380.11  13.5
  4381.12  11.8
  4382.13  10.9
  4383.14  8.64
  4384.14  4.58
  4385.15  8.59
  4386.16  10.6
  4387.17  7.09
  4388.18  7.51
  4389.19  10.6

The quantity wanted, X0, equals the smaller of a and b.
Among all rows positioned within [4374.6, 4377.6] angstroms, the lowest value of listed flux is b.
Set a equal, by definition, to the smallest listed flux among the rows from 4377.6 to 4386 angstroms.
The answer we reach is 4.6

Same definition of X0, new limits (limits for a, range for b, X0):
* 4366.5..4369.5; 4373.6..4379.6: 9.5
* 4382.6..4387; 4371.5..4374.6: 4.6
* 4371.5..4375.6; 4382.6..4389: 4.6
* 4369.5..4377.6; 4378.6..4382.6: 9.5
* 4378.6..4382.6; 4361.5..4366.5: 10.9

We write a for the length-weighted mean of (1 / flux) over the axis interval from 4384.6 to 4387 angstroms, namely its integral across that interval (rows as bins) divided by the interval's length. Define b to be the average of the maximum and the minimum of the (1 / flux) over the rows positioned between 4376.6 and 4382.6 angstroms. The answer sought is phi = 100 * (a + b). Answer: 20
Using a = 0.112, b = 0.083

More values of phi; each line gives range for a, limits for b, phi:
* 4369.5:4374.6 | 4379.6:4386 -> 23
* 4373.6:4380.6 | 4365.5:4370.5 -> 16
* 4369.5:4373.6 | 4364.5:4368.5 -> 15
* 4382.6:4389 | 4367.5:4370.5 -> 21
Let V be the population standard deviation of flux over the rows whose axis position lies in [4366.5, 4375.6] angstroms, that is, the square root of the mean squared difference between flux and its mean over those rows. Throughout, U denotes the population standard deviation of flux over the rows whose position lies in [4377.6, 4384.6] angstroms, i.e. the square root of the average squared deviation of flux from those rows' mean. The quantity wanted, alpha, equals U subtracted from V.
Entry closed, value -1.3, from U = 2.9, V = 1.7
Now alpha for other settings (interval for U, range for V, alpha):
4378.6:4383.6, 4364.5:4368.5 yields -1.1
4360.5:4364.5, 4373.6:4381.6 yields -0.2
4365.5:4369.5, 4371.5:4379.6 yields 0.3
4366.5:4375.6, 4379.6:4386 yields 1.2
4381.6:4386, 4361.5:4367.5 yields -1.1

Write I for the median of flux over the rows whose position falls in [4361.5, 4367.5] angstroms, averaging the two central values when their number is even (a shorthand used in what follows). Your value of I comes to 14.0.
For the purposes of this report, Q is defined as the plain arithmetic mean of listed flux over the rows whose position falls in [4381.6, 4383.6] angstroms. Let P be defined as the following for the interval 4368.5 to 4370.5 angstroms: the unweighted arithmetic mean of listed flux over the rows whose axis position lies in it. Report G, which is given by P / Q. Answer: 1.3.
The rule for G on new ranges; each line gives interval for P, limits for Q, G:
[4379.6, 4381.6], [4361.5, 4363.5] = 0.9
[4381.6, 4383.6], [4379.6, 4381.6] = 0.8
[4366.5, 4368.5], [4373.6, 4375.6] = 1.2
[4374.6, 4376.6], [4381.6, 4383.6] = 1.1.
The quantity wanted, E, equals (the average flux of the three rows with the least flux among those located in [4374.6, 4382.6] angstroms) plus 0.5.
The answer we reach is 11.0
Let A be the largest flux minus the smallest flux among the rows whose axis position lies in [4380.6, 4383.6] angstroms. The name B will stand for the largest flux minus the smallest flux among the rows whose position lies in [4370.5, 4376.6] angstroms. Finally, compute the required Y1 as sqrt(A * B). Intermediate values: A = 3.2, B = 5.7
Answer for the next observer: 4.3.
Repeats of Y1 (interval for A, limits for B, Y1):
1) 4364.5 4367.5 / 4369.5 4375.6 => 2.9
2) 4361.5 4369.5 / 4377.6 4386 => 5.5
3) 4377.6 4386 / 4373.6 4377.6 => 5.1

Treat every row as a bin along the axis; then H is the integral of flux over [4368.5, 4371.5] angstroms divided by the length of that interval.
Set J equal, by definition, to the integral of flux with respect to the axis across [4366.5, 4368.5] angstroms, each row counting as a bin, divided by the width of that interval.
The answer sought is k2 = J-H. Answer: 0.1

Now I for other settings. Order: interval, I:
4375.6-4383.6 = 11.6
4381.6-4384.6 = 8.6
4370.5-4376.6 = 12.1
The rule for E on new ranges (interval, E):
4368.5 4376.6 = 10.9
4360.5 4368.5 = 13.4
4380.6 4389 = 6.9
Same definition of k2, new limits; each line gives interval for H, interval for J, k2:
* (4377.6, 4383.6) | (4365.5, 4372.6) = 2.2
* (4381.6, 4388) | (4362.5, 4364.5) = 5.1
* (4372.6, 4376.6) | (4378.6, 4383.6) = 0.5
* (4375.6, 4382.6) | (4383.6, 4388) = -4.1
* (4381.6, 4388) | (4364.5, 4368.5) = 5.8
